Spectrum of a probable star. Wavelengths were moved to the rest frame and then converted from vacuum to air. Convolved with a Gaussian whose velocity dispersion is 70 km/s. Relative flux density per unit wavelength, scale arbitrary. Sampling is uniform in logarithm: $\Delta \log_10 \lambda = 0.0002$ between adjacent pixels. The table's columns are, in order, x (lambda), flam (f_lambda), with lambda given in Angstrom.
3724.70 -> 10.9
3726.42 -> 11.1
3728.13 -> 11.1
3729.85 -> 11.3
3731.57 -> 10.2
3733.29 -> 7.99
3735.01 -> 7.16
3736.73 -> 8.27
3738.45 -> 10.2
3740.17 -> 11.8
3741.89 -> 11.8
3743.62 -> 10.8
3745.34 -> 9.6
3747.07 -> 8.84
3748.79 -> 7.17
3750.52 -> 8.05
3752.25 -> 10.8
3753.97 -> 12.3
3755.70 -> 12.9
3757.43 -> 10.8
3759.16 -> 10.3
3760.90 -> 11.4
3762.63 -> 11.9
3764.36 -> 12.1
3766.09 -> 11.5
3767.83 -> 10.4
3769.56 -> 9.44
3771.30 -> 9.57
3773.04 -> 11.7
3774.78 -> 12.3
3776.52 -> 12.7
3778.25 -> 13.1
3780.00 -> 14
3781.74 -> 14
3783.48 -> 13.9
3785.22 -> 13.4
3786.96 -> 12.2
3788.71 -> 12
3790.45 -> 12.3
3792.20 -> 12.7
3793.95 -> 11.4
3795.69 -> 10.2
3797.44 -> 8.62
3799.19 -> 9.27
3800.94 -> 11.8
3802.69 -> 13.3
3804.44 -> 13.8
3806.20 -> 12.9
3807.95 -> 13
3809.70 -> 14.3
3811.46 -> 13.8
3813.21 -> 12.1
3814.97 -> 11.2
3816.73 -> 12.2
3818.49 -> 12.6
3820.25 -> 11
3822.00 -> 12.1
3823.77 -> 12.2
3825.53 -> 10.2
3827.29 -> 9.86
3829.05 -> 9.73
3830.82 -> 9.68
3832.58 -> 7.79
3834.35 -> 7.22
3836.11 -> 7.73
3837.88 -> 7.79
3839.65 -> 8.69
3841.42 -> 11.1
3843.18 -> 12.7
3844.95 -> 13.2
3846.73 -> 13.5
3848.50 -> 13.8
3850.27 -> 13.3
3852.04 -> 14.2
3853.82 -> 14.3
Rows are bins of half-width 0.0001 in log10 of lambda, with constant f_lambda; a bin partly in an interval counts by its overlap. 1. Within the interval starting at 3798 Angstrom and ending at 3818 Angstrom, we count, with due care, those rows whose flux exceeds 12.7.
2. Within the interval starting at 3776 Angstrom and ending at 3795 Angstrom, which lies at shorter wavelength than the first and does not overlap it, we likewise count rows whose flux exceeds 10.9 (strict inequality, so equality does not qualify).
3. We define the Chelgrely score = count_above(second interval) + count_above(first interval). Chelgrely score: 17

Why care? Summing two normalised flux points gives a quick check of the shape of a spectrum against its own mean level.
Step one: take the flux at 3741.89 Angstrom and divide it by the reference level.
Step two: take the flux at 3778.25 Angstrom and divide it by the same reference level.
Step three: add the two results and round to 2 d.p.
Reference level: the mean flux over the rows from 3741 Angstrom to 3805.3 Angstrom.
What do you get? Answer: 2.18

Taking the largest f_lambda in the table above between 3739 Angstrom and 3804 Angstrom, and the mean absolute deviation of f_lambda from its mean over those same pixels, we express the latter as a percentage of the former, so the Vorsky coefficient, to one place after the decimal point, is 9.7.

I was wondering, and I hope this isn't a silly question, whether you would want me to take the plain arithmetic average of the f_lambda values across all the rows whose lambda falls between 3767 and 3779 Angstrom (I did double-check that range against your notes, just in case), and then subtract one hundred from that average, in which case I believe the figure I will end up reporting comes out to -88.7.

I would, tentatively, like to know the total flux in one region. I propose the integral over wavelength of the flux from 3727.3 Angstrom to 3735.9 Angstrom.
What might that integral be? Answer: 82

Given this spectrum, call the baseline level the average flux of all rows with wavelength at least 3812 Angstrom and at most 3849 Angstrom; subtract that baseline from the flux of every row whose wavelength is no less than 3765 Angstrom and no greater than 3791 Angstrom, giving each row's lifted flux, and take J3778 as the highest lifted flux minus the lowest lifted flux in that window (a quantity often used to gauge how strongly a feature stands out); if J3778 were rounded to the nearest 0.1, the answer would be 4.6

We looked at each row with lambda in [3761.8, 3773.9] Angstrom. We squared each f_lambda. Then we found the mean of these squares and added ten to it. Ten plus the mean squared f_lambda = 131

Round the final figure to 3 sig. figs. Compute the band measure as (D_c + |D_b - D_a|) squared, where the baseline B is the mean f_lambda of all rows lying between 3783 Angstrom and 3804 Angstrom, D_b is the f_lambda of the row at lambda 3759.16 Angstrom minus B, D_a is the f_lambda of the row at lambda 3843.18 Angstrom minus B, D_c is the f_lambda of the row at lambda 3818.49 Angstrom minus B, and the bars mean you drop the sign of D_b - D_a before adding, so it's 10.5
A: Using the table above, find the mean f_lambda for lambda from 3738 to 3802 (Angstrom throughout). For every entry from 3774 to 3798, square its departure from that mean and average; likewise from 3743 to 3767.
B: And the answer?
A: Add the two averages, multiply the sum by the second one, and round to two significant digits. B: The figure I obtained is 19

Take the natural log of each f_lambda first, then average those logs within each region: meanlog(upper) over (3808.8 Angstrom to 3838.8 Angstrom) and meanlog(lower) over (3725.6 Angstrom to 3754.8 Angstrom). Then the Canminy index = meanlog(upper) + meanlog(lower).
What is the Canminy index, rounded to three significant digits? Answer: 4.63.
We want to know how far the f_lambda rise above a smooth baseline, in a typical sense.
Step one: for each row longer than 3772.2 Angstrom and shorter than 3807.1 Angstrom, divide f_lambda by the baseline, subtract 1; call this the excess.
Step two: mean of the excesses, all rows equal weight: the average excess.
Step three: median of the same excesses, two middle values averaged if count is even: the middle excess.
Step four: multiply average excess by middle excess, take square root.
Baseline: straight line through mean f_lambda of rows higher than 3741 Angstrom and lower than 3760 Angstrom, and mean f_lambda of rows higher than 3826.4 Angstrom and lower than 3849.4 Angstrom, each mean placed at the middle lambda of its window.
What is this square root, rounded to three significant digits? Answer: 0.206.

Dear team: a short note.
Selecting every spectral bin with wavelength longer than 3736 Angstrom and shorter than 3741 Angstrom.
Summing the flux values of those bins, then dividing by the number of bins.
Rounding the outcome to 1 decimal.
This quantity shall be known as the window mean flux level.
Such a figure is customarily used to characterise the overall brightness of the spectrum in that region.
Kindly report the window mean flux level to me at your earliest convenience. 10.1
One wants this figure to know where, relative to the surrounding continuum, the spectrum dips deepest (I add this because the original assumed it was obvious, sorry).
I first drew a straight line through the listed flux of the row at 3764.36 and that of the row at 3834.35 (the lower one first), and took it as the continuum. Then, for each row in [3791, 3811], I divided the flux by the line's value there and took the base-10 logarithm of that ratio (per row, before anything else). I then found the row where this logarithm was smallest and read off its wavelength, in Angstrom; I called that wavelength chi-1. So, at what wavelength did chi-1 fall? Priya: 3797.44 Angstrom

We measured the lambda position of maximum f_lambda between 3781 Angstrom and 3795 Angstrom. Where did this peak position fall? 3781.74 Angstrom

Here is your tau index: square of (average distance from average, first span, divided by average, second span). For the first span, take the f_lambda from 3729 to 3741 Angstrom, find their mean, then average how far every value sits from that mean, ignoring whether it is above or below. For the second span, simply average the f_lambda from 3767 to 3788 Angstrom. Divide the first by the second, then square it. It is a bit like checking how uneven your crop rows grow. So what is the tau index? 0.015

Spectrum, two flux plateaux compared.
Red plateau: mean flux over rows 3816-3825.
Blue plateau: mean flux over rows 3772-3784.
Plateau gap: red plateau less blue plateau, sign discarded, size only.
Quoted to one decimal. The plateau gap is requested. 1.1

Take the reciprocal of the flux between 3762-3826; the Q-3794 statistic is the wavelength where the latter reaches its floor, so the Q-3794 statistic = 3809.70 Angstrom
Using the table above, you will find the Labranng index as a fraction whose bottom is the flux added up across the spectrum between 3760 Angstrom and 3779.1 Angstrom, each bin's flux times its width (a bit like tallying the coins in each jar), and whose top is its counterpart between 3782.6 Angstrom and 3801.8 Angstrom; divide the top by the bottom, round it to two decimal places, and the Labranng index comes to 1.02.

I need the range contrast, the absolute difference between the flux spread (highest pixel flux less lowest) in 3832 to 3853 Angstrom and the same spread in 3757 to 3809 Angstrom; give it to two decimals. 1.60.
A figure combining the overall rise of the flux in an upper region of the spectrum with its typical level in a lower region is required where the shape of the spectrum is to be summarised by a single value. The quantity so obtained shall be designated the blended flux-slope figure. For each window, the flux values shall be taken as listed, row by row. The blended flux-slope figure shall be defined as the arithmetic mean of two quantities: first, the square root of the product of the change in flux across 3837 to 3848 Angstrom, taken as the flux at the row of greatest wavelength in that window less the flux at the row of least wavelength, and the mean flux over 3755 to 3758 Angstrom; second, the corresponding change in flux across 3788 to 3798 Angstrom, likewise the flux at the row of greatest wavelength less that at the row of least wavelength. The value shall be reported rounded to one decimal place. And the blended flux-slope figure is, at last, 2.4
